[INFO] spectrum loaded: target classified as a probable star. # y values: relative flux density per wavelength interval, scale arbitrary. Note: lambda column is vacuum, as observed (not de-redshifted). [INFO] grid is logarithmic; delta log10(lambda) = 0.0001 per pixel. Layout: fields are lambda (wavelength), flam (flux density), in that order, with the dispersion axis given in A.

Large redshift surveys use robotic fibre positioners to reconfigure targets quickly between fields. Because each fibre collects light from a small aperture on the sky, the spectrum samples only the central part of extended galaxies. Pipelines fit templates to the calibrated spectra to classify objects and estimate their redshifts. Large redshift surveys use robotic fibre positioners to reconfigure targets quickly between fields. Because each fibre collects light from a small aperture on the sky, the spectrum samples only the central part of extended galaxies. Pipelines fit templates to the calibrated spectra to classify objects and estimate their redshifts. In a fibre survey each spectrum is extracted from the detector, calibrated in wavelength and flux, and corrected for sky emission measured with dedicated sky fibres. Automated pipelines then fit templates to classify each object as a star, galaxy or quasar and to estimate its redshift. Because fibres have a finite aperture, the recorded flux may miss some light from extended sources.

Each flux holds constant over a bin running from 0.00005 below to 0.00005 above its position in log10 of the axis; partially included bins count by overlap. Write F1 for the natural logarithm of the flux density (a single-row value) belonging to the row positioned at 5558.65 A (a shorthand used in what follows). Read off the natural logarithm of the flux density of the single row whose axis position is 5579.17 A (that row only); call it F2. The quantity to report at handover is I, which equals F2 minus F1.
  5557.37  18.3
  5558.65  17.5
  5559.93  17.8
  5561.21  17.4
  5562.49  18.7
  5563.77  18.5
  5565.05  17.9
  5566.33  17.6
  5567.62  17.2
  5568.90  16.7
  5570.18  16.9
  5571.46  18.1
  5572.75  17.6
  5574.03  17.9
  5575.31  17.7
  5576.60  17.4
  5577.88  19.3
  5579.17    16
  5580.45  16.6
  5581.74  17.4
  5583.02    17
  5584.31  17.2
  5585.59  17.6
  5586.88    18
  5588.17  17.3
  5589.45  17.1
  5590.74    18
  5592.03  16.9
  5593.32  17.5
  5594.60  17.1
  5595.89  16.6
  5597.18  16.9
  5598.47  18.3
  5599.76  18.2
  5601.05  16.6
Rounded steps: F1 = 2.86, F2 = 2.77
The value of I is -0.09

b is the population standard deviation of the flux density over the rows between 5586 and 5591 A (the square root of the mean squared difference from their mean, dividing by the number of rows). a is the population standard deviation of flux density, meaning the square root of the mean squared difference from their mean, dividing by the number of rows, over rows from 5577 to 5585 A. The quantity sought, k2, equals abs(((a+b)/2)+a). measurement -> 1.74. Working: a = 1.02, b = 0.41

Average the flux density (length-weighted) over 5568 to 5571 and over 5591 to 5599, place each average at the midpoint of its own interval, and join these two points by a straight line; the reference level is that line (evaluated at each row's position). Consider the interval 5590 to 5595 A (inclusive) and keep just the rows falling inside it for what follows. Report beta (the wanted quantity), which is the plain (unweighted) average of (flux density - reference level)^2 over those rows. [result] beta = 0.21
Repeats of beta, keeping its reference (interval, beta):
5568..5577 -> 0.44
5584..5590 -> 0.20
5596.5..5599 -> 0.59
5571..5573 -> 0.82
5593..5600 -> 0.42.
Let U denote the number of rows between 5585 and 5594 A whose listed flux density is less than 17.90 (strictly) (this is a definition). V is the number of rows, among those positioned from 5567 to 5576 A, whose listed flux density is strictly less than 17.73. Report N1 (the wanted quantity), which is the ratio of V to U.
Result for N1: 1.00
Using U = 5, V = 5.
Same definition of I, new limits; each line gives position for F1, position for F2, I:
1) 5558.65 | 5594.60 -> -0.02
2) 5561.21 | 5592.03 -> -0.03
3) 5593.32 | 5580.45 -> -0.05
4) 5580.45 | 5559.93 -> 0.07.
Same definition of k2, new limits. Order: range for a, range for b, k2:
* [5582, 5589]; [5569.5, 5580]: 0.97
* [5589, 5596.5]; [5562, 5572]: 1.01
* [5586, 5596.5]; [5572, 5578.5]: 1.04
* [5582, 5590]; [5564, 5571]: 0.73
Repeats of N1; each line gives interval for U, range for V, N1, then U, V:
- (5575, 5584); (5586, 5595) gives 0.83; 6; 5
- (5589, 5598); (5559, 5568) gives 0.50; 6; 3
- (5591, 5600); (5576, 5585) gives 1.20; 5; 6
